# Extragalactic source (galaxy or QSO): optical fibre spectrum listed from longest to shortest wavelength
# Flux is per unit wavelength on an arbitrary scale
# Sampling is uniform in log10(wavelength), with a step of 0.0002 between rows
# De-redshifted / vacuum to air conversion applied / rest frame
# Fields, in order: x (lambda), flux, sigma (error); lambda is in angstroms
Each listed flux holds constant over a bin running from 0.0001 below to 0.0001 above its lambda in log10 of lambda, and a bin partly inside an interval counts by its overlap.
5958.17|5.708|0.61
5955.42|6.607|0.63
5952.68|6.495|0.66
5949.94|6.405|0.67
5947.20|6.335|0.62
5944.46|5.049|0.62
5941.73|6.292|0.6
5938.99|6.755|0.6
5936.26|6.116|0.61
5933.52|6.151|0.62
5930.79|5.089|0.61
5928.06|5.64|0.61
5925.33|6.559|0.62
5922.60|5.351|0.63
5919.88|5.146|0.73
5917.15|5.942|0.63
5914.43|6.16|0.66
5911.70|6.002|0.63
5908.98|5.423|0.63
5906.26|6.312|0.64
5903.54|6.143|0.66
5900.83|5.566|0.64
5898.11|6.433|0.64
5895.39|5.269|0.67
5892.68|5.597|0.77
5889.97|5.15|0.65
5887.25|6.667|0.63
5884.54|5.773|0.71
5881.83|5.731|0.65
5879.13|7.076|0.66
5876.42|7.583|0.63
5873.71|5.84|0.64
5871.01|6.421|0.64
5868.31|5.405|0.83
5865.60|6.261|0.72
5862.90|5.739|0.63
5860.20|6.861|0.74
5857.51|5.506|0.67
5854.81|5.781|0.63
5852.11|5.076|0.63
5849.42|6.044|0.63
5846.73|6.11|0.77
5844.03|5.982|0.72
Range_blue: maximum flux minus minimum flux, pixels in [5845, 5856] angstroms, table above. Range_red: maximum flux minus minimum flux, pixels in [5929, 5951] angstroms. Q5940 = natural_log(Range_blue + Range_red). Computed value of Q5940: 1.0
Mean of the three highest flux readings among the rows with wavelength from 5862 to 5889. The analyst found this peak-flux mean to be 7.11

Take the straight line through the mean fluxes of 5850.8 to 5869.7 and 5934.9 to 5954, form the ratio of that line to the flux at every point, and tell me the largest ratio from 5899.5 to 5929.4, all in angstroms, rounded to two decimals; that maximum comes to 1.18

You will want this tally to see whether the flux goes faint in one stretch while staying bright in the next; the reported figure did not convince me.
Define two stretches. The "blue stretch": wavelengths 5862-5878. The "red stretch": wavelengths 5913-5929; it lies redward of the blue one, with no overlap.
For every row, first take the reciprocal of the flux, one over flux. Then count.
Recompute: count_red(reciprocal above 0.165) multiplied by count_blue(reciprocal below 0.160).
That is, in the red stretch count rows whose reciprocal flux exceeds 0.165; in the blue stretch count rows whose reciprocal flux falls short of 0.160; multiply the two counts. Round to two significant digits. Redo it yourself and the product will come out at 12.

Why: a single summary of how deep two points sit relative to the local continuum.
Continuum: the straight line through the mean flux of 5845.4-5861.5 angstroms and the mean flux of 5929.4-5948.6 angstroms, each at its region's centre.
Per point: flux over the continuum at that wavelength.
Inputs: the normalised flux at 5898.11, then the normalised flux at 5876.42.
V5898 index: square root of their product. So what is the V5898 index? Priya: 1.18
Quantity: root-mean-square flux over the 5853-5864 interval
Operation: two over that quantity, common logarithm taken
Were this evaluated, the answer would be -0.477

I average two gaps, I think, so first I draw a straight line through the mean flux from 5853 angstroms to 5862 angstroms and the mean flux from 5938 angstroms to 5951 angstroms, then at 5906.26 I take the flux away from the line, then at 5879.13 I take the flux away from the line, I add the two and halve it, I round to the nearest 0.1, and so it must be -0.6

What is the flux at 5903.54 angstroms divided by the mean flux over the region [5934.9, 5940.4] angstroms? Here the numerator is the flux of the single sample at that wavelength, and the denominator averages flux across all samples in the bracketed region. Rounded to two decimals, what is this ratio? 0.95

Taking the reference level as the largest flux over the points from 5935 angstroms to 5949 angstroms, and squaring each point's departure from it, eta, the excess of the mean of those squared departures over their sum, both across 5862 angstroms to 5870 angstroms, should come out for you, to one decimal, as -2.1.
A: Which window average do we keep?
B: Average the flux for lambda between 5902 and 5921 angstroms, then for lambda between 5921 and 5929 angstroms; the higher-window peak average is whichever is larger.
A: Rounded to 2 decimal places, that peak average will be 5.88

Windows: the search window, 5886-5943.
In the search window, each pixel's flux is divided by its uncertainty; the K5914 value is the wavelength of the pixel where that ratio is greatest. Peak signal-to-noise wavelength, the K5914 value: 5938.99 angstroms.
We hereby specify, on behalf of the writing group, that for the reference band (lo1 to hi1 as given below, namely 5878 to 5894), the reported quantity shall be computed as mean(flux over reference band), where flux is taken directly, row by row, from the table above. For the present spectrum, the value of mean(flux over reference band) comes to 6.0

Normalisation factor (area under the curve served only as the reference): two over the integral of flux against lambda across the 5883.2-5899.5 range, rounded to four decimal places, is 0.0211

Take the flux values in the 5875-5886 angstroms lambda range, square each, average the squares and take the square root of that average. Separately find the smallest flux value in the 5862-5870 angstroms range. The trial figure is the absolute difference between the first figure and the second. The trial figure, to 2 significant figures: 1.2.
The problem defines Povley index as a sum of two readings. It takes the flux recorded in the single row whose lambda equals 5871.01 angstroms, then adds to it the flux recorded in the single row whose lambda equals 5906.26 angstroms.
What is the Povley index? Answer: 12.7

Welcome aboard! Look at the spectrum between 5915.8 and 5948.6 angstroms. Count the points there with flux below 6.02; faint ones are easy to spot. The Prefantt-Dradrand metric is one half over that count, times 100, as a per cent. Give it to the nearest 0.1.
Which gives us 8.3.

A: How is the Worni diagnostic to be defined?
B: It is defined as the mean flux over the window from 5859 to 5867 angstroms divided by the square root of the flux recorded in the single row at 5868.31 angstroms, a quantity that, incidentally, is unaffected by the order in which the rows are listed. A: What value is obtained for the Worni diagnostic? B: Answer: 2.7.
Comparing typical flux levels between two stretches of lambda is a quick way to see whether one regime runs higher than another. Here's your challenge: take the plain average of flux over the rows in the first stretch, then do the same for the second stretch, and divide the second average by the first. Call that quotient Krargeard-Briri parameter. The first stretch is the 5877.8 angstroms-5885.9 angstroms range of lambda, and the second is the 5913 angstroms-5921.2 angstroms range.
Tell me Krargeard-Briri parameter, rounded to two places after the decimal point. 0.93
